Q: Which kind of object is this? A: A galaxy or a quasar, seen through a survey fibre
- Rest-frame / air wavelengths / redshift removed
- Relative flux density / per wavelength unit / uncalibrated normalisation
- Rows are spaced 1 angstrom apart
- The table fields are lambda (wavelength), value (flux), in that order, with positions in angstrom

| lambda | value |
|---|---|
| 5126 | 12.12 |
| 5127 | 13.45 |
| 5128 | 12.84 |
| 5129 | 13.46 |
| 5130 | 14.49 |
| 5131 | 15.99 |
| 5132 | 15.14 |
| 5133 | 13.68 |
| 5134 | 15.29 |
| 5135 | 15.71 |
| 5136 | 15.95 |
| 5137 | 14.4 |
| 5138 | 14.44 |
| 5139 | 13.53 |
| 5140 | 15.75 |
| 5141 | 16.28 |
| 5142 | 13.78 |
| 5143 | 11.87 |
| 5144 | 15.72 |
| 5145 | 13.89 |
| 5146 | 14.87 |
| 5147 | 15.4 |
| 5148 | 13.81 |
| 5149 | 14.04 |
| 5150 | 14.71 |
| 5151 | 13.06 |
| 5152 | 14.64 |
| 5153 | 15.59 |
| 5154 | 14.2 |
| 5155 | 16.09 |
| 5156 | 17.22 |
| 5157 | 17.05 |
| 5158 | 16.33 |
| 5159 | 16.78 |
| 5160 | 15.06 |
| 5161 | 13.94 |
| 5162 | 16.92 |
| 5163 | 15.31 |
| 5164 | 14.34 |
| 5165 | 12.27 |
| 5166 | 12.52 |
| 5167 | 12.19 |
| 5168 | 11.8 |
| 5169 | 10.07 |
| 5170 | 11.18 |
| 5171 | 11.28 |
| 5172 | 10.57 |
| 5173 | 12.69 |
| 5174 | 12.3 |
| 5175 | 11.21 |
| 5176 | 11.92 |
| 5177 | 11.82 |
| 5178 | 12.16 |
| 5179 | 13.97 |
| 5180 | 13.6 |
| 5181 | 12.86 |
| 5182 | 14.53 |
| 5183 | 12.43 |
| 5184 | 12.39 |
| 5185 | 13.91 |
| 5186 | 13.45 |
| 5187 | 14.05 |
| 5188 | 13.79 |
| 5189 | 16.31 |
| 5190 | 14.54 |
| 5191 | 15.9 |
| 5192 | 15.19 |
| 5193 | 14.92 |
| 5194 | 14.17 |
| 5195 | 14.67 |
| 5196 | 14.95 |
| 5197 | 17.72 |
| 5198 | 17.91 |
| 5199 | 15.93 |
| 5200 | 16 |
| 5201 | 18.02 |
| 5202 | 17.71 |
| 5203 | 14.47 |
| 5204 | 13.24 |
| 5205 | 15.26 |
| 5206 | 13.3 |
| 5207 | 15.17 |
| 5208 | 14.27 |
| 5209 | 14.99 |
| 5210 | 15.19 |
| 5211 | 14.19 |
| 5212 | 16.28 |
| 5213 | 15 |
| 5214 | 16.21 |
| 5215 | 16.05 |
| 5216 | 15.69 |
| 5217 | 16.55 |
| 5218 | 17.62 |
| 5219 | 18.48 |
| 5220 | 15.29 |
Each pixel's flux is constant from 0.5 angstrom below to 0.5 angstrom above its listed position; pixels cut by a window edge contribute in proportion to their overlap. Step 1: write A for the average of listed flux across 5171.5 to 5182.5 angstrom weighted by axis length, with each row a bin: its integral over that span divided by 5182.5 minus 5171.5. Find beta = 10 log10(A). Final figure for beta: 11.0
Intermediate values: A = 12.5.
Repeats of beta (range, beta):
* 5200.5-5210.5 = 11.8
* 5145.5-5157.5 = 11.8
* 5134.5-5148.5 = 11.7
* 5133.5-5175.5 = 11.5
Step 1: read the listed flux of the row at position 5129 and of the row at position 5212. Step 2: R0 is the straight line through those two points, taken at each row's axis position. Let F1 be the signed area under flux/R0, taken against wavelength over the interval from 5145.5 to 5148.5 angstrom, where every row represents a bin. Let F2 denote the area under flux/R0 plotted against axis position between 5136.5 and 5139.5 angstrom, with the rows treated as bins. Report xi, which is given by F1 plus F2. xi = 6.2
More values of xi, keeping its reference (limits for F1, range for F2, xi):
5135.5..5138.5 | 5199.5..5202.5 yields 6.5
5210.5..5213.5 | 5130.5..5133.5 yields 6.1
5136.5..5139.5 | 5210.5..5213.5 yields 5.9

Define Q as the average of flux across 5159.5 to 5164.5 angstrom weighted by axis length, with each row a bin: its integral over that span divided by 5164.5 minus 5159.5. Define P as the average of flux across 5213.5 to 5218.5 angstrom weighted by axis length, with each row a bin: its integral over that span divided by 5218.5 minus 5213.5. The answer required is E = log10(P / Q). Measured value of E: 0.04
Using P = 16.4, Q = 15.1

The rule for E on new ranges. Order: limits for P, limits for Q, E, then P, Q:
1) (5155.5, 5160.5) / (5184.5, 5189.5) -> 0.06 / 16.5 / 14.3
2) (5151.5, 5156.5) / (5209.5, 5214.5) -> 0.00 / 15.5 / 15.4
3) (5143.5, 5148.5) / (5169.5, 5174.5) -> 0.10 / 14.7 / 11.6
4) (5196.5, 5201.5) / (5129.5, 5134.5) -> 0.06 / 17.1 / 14.9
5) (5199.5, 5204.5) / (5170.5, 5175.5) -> 0.14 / 15.9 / 11.6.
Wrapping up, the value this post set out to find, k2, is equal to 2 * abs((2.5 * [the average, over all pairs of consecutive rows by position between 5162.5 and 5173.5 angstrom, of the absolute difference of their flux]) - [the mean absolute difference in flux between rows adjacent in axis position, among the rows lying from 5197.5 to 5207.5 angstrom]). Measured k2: 1.6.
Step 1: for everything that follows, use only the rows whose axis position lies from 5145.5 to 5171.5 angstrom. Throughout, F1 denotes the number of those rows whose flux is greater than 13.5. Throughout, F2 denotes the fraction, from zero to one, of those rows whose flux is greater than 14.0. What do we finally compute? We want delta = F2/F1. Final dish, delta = 0.034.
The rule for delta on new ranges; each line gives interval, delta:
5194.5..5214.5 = 0.050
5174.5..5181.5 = 0.000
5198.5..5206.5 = 0.125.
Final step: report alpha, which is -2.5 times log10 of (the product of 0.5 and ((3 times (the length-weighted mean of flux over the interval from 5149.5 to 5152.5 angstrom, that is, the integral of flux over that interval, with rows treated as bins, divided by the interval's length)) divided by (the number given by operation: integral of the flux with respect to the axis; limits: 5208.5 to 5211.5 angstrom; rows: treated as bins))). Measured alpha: 0.80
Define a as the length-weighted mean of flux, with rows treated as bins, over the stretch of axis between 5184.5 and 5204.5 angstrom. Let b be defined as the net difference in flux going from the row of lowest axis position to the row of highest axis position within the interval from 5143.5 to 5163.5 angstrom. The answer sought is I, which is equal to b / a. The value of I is -0.027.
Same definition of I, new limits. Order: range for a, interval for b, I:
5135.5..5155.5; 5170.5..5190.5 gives 0.223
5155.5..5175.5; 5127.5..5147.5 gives 0.189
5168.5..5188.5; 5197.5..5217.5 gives -0.109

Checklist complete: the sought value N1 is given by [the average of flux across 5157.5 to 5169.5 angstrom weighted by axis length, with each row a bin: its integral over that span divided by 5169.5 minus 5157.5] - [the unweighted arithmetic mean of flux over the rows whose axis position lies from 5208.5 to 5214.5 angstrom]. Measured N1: -1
